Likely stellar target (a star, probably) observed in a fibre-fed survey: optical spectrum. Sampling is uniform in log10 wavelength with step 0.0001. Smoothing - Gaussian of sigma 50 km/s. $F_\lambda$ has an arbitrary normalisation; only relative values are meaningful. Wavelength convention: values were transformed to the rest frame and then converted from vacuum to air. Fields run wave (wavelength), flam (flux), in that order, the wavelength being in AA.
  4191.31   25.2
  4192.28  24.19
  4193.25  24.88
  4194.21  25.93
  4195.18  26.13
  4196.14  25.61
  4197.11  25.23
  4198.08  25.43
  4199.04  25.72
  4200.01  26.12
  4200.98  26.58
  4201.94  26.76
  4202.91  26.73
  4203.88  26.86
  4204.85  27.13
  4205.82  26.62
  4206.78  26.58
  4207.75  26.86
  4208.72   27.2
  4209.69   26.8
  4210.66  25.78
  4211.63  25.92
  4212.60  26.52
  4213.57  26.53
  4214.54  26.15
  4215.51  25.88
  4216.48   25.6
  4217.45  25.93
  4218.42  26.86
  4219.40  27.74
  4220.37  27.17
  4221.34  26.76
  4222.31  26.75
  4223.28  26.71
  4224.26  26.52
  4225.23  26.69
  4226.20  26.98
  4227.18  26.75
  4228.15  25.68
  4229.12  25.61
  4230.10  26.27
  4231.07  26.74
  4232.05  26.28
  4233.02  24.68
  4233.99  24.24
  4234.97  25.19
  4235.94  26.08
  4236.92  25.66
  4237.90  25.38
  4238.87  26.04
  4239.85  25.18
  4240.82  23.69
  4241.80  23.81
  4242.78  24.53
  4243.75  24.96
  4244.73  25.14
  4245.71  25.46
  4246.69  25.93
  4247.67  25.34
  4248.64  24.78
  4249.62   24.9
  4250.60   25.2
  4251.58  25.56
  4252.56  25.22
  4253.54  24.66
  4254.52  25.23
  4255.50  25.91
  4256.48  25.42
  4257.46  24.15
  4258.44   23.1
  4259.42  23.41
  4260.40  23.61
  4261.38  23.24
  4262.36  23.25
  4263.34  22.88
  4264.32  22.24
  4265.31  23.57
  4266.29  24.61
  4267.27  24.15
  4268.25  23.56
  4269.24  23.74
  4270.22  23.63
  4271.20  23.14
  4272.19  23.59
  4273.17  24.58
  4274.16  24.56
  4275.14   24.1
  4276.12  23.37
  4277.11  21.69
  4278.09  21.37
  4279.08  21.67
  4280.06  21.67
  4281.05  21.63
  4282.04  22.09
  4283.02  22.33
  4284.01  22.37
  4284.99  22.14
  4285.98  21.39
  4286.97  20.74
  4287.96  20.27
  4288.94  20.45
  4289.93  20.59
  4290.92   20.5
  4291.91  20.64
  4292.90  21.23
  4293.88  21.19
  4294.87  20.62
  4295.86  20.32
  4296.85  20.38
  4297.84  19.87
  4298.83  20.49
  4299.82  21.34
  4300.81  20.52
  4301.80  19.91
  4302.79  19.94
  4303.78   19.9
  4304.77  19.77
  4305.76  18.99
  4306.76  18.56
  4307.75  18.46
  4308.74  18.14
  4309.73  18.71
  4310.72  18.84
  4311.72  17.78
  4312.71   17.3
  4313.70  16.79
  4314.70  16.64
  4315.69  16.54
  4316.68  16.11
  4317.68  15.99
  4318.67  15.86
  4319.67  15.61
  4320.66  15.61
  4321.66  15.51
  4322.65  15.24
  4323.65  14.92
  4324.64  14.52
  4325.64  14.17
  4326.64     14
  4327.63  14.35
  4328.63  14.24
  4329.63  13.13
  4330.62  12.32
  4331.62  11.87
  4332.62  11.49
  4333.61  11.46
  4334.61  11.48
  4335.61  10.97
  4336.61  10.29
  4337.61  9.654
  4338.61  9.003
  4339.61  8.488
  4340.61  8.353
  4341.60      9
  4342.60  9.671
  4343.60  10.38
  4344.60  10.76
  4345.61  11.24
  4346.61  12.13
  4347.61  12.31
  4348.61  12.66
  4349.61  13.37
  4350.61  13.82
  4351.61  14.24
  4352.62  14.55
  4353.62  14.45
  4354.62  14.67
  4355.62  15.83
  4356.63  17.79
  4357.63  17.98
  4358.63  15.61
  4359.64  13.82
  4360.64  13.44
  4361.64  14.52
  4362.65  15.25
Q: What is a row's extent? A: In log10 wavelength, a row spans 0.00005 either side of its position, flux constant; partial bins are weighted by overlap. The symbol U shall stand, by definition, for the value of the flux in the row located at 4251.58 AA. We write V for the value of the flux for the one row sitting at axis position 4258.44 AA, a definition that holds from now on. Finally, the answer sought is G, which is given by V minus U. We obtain -2.5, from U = 25.56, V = 23.1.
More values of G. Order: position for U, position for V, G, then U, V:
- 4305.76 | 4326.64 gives -5.0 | 18.99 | 14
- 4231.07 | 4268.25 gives -3.2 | 26.74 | 23.56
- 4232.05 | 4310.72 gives -7.4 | 26.28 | 18.84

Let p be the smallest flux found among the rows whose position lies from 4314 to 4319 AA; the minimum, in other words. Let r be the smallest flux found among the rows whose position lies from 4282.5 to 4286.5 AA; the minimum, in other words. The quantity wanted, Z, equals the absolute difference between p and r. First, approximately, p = 15.86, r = 21.39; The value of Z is 6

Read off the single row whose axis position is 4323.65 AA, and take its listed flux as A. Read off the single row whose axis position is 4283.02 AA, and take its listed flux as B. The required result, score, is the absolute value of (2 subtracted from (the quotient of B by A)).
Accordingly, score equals 0.5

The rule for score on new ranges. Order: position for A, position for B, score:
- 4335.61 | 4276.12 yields 0.1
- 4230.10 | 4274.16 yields 1.1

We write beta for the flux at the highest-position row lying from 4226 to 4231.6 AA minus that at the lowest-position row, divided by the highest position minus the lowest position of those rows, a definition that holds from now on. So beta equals -0.05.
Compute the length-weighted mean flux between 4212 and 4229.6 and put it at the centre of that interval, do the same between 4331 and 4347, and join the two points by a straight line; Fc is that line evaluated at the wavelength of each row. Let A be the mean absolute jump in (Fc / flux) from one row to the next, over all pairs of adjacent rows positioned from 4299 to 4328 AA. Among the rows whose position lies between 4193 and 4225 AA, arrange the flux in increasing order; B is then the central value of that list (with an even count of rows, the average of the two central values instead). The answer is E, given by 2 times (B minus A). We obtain 53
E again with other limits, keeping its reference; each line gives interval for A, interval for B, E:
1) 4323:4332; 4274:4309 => 41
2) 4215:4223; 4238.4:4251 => 50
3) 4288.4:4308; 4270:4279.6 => 47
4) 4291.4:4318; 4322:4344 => 23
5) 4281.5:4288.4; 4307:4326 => 32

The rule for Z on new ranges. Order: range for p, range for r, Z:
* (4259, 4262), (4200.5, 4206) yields 3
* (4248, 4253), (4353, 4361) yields 11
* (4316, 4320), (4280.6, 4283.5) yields 6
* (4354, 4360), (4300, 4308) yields 5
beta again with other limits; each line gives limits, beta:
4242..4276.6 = -0.03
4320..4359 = 0.00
